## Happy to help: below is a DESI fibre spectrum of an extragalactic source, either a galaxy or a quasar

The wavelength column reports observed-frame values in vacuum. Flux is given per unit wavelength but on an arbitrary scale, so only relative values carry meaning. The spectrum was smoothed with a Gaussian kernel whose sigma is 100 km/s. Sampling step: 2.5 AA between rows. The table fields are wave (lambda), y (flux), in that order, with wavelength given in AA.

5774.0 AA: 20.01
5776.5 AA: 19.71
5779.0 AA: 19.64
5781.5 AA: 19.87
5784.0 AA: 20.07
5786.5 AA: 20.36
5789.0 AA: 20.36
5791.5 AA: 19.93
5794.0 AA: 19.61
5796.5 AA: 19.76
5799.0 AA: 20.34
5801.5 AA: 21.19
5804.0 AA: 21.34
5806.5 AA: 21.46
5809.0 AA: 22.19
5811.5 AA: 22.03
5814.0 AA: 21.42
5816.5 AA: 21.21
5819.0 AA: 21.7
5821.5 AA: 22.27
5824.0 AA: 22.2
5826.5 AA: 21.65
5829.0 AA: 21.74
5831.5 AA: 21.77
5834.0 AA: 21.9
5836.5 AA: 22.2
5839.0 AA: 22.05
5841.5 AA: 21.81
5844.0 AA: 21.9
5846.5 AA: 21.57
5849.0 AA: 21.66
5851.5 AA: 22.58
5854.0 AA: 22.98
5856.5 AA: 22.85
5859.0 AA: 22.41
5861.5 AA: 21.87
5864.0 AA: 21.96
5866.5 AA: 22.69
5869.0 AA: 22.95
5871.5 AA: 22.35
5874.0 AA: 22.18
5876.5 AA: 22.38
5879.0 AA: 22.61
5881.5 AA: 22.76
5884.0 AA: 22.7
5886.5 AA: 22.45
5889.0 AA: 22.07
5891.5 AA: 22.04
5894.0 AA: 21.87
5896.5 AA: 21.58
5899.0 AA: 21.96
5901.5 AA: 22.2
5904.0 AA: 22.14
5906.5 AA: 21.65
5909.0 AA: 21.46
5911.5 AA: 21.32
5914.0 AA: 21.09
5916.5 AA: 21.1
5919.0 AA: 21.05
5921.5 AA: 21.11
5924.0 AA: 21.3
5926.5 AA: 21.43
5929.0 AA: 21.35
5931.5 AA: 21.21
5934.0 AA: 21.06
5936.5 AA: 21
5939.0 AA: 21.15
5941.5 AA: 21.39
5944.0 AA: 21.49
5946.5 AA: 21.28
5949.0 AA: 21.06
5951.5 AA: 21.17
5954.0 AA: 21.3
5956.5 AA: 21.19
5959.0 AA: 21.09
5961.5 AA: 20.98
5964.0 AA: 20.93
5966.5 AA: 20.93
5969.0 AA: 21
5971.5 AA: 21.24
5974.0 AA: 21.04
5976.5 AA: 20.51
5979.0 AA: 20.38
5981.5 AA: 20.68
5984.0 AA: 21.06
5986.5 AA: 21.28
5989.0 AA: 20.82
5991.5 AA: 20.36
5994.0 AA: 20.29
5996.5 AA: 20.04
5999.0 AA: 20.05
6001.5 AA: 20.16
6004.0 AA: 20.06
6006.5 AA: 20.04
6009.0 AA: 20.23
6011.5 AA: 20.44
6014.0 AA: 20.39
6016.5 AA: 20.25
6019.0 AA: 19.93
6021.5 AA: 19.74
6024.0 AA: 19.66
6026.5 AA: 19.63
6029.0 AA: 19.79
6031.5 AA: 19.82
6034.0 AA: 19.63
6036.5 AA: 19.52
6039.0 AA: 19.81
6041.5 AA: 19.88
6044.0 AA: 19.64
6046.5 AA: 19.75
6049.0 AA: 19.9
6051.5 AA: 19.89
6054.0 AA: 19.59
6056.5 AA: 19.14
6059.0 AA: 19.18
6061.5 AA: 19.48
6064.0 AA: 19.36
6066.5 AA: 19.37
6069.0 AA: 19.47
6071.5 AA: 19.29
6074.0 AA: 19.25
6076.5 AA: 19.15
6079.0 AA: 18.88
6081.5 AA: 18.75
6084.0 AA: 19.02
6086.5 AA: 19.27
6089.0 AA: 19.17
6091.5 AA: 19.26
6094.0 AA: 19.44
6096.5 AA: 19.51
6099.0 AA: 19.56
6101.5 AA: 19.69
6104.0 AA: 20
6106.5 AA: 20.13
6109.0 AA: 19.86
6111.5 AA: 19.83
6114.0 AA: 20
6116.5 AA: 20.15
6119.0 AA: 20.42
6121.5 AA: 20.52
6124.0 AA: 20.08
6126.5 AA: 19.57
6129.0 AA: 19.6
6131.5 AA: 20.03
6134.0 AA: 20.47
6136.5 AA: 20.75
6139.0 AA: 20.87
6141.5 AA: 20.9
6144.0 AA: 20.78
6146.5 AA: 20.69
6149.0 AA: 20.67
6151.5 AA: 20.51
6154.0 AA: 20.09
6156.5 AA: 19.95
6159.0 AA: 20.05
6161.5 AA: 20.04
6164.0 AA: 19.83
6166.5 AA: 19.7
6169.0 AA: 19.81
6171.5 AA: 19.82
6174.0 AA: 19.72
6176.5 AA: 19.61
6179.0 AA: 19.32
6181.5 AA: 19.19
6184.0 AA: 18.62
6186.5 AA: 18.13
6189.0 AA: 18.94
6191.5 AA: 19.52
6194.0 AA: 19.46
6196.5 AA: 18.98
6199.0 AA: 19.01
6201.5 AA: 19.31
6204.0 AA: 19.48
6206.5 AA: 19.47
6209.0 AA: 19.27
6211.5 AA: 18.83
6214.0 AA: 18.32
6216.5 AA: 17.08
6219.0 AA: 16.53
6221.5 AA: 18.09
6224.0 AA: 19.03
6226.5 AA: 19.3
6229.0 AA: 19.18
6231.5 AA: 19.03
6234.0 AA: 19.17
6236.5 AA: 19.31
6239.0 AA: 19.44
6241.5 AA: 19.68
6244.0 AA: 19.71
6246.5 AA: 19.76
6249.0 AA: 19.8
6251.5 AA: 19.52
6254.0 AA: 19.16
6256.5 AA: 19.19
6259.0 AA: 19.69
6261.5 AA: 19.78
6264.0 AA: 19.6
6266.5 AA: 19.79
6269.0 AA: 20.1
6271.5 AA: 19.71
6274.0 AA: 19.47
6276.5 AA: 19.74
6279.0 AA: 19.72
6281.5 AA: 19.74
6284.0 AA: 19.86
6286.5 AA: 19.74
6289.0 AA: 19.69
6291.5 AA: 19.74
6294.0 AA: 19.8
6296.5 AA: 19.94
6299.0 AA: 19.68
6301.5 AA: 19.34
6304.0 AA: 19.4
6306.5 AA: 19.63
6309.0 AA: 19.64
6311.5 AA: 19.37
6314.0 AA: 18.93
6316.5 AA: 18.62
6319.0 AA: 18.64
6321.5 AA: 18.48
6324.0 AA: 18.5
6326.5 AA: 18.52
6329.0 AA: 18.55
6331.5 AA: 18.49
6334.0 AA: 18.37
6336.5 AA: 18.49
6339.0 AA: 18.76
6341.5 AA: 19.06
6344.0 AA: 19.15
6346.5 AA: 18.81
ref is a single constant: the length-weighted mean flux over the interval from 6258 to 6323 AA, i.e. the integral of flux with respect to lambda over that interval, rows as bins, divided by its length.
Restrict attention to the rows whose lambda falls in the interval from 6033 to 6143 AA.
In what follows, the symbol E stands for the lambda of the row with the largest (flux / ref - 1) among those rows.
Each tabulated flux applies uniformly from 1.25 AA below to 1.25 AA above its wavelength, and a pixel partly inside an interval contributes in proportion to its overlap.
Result 6141.5 AA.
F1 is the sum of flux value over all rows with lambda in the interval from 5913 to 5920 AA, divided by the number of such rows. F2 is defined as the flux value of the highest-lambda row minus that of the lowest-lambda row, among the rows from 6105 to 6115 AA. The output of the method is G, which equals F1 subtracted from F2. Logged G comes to -21.2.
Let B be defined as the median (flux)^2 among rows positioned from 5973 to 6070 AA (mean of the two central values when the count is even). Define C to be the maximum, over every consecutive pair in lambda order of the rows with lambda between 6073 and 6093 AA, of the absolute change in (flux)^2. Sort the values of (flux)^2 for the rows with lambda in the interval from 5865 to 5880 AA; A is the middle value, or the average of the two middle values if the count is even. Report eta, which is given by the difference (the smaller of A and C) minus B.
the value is -386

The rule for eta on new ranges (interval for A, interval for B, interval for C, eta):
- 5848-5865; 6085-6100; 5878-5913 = -353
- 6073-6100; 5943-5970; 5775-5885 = -404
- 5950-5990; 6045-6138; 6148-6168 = -366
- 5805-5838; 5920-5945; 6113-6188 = -430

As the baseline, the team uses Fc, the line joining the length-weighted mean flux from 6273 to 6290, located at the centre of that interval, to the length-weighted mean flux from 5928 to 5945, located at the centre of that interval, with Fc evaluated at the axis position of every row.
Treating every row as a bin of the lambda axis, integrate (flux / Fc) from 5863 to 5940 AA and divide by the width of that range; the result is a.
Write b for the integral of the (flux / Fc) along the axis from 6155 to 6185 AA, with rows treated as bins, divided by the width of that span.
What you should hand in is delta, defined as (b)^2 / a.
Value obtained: 0.93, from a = 1.020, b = 0.97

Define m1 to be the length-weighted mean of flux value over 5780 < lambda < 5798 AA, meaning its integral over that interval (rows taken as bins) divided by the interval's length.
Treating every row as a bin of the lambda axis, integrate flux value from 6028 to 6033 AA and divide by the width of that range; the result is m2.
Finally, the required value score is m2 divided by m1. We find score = 0.99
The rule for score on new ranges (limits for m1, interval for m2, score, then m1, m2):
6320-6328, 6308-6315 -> 1.04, 18.5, 19.3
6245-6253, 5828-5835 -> 1.11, 19.7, 21.8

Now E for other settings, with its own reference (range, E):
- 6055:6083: 6061.5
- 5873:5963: 5881.5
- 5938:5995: 5944.0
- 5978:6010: 5986.5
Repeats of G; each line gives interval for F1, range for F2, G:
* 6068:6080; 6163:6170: -19.2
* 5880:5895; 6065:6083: -22.9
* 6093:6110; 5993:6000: -20.0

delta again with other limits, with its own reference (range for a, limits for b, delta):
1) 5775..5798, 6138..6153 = 1.14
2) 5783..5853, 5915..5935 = 1.01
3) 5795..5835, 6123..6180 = 1.00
